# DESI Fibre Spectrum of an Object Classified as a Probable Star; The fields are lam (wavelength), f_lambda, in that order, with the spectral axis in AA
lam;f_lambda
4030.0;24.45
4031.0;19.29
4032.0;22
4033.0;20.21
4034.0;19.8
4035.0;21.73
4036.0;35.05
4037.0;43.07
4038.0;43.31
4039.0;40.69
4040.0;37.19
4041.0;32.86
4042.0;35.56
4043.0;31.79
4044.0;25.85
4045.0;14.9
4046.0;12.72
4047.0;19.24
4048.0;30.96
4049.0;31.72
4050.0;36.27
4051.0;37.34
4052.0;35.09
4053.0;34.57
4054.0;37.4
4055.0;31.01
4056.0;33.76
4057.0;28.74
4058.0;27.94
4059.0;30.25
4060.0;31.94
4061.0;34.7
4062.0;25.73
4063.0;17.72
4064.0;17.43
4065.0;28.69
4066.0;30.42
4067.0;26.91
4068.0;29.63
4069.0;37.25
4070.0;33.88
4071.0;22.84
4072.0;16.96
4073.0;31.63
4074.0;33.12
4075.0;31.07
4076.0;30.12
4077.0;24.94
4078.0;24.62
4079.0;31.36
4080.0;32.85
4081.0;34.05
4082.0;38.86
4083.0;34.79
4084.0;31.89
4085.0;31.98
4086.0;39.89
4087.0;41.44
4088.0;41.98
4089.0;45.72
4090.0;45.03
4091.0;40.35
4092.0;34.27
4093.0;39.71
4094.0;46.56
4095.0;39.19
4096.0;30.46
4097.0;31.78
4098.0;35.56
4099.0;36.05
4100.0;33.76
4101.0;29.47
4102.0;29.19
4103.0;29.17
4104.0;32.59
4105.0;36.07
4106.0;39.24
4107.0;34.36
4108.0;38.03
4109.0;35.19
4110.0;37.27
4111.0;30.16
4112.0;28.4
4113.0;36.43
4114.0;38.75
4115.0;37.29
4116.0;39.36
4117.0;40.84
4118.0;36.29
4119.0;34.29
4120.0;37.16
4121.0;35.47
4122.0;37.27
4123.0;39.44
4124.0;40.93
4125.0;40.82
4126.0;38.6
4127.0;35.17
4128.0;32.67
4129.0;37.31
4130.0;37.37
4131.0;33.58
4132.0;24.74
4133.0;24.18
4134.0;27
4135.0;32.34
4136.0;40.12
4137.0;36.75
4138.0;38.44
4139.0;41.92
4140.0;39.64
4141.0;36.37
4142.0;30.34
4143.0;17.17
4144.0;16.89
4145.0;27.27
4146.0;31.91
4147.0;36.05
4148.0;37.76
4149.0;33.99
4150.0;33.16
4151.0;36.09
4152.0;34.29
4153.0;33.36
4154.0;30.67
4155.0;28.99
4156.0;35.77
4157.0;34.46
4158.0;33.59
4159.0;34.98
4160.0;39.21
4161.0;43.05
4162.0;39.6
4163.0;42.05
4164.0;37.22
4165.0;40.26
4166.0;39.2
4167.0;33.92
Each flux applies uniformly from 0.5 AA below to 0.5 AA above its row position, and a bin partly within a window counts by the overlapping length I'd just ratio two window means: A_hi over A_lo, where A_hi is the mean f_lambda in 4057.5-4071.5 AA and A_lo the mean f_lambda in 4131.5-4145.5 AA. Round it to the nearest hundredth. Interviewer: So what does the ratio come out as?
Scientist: 0.91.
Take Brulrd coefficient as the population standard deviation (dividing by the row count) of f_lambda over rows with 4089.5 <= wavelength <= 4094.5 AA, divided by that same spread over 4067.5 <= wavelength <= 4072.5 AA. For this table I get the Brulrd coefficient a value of 0.59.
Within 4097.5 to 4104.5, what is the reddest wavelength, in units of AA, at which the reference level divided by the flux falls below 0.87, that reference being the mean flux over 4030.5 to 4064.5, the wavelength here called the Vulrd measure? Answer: 4100.0 AA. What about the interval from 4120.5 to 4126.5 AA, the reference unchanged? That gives 4126.0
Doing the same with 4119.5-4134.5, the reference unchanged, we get 4130.0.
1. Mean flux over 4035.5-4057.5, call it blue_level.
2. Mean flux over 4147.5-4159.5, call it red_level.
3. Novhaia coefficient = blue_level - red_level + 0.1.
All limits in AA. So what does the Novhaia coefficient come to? -2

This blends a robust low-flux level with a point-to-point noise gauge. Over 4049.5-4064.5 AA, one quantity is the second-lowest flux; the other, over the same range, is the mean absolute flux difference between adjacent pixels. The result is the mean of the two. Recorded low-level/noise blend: 10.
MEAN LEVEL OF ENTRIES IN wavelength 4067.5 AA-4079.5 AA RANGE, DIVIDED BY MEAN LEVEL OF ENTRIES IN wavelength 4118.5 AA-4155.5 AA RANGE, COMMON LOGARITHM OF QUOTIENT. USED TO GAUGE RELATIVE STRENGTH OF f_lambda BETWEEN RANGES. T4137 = -0.07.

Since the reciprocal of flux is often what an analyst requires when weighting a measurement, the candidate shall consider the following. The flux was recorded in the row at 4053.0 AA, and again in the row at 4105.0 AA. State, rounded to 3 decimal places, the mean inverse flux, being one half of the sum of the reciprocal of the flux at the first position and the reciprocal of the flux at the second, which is 0.028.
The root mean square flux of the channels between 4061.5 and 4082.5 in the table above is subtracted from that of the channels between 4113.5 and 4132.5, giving 7.7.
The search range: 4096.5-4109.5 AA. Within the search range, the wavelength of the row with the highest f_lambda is 4106.0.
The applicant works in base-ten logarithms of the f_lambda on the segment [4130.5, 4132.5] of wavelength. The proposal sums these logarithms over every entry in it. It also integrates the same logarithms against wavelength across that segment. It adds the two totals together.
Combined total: 5.8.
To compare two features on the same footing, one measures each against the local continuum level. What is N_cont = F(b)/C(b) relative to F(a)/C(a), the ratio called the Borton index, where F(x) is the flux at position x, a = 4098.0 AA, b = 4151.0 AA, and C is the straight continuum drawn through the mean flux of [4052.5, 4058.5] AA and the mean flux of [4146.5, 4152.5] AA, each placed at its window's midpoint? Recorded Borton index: 0.97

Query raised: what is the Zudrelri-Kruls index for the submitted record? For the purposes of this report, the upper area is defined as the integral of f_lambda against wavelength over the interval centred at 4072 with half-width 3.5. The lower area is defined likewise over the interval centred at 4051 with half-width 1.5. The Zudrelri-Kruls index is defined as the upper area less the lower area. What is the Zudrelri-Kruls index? 98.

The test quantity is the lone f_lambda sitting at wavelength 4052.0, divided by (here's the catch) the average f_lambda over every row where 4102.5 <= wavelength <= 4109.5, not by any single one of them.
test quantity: 1.00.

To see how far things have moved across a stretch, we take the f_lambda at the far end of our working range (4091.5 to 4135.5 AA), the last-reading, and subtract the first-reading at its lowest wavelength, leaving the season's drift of -2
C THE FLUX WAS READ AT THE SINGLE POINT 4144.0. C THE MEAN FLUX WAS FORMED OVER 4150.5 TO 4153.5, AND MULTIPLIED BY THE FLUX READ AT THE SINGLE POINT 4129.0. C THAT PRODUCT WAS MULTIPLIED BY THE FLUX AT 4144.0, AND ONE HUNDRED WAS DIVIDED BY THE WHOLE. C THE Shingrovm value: 0.0046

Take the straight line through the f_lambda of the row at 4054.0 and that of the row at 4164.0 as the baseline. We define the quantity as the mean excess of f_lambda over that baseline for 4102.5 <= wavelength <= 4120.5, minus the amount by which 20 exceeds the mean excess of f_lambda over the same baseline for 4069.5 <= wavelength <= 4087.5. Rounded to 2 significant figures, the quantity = -28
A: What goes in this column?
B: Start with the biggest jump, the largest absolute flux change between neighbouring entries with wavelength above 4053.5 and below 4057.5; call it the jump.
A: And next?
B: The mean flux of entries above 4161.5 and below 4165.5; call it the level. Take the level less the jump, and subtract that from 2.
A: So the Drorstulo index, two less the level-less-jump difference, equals -31.4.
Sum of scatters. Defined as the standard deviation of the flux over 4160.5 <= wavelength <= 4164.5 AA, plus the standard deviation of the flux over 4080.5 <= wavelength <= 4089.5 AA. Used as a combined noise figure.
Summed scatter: 7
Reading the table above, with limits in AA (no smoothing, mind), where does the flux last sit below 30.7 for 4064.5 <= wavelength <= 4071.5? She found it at 4071.0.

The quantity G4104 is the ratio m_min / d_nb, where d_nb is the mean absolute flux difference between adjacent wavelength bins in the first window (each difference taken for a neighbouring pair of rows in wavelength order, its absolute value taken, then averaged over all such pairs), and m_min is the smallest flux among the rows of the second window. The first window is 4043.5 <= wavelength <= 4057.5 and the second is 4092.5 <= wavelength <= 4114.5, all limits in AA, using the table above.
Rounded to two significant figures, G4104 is 6.4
